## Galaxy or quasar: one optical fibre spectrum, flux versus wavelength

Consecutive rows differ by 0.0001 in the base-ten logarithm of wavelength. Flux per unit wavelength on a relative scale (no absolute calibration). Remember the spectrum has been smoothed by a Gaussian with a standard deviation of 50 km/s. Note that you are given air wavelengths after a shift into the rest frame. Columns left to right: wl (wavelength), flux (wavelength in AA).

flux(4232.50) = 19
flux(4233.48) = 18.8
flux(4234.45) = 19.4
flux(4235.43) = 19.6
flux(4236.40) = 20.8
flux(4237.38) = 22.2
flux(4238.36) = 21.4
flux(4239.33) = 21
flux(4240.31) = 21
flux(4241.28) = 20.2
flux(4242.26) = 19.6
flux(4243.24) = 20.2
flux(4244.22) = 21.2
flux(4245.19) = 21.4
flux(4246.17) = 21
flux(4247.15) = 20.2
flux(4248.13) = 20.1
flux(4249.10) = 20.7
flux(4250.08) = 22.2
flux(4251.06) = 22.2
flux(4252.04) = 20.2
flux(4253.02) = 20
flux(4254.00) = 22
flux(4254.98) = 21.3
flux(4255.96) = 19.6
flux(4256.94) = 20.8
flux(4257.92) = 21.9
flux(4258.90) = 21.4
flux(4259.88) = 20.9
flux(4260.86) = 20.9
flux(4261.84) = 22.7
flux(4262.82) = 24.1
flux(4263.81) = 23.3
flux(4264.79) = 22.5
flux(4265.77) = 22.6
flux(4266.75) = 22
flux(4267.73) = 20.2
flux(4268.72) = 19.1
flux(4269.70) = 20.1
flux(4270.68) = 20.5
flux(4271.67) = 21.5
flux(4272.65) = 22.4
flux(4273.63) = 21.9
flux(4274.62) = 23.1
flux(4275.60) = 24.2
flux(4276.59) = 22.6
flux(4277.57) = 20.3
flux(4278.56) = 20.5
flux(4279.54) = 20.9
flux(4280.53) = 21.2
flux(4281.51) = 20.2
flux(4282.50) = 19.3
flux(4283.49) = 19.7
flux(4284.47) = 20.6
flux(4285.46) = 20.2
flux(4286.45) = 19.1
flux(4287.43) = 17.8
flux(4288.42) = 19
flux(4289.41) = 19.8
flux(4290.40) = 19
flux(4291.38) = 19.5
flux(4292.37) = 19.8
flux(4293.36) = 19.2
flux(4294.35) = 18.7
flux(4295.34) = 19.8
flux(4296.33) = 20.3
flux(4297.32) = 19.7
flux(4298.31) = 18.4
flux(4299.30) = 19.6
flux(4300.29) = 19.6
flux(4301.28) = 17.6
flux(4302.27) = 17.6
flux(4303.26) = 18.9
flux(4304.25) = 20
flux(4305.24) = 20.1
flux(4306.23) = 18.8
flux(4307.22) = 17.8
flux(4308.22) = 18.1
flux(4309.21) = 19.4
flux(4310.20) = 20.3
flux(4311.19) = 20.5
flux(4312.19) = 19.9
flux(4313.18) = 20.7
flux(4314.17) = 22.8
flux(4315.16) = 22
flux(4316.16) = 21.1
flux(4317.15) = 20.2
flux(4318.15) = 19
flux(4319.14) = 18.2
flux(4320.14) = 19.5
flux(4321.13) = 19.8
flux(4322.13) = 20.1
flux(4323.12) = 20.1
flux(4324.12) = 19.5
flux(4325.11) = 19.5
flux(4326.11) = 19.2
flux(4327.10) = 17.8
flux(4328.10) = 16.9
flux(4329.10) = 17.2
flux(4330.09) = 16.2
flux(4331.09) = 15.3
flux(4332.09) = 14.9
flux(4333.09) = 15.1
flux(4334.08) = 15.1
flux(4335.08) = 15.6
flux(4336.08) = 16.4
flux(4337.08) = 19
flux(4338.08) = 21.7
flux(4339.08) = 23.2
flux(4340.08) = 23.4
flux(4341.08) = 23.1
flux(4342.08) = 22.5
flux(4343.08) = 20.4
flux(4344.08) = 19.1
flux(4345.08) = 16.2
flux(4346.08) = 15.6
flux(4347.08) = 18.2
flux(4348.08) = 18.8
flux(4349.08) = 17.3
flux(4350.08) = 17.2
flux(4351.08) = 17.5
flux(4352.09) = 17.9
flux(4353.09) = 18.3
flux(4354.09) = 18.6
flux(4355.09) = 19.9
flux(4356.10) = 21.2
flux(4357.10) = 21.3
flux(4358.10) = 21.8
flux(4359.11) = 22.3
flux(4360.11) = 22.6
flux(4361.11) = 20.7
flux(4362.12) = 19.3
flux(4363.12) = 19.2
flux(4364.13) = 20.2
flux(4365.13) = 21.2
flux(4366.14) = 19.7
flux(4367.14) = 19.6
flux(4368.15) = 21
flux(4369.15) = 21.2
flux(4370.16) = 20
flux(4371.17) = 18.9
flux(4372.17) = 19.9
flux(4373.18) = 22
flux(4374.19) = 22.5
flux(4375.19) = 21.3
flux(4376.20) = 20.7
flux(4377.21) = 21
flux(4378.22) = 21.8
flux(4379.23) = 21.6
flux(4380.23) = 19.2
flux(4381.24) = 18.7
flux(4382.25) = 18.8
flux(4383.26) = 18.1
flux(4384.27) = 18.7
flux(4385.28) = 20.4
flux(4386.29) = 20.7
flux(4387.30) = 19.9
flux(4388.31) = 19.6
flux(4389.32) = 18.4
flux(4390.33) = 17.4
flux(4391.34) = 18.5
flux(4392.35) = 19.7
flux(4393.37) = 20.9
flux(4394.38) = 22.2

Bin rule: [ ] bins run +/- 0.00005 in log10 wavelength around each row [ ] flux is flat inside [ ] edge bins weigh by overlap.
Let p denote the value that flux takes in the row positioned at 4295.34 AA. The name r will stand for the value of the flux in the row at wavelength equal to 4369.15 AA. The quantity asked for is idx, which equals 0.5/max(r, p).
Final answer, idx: 0.0236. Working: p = 19.8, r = 21.2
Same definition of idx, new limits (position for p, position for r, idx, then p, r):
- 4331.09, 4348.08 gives 0.0266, 15.3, 18.8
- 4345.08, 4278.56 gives 0.0244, 16.2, 20.5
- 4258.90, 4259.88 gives 0.0234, 21.4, 20.9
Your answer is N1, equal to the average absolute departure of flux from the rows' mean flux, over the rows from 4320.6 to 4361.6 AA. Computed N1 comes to 2.1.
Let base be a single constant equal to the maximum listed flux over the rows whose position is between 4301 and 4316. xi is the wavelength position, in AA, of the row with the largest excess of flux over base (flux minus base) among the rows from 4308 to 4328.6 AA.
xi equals 4314.17 AA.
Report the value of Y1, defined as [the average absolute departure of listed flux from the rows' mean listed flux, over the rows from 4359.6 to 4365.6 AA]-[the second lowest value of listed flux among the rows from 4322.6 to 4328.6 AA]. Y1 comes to -16.8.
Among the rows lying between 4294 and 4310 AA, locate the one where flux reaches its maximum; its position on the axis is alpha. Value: 4296.33 AA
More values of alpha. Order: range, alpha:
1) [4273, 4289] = 4275.60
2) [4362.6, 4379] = 4374.19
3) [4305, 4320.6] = 4314.17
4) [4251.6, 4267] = 4262.82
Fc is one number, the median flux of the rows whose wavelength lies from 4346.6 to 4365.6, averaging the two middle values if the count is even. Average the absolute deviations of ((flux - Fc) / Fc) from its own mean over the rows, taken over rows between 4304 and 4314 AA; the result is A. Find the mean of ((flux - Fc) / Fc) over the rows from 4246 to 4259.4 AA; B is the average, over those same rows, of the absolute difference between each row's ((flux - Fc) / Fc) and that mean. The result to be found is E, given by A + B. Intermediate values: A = 0.043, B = 0.04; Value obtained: 0.081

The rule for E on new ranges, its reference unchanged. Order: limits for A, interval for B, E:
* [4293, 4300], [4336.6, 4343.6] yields 0.096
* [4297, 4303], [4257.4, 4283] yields 0.104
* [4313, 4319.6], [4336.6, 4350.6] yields 0.183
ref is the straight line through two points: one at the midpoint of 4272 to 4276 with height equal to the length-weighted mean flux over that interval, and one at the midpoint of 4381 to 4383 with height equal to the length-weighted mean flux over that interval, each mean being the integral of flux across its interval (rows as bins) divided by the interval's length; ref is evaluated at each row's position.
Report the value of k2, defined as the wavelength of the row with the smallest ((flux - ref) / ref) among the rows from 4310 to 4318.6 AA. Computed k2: 4318.15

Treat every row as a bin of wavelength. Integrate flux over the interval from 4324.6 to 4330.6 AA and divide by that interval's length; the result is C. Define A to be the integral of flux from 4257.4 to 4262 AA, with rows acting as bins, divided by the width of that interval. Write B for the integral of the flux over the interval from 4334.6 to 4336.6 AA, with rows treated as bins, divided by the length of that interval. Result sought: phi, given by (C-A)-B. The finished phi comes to -19.7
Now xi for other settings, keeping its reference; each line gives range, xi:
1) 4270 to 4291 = 4275.60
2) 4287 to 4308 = 4296.33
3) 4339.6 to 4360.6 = 4340.08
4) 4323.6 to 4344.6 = 4340.08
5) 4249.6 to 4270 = 4262.82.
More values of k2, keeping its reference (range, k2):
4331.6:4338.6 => 4332.09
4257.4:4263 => 4259.88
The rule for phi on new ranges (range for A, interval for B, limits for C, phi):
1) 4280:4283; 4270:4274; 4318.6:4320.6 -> -22.9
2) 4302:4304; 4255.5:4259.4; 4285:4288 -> -20.5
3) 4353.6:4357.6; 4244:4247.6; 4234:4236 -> -21.6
